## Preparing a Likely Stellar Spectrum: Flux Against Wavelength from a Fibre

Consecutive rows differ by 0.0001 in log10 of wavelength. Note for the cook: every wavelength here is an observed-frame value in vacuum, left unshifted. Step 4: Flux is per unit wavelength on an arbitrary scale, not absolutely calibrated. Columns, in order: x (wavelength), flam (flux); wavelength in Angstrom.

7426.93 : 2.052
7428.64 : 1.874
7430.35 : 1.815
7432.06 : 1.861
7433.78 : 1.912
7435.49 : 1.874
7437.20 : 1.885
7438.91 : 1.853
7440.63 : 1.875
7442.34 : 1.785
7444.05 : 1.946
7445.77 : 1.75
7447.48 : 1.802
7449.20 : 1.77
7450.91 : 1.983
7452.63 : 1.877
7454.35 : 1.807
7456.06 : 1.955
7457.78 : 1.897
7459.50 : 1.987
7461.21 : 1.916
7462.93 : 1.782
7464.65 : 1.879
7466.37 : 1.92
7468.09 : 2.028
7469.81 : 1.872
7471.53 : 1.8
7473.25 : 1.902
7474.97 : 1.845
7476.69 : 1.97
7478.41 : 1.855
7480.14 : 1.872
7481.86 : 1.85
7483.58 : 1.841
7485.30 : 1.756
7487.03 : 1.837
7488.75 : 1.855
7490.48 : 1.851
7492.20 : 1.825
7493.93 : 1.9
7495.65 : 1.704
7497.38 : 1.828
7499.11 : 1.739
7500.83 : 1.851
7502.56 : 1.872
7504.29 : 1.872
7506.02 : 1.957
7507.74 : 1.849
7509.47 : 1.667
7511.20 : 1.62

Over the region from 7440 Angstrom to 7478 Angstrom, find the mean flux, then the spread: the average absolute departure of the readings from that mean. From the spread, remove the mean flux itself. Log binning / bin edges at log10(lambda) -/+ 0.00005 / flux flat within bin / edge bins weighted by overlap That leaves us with -1.815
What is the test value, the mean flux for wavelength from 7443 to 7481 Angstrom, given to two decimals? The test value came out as 1.88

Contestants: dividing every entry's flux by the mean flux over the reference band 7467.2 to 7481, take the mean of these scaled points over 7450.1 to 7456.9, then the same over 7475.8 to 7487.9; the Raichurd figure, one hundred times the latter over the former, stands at 97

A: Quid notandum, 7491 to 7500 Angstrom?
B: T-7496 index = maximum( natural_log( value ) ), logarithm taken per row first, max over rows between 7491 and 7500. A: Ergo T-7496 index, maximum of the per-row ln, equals 0.64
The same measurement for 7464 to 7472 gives 0.71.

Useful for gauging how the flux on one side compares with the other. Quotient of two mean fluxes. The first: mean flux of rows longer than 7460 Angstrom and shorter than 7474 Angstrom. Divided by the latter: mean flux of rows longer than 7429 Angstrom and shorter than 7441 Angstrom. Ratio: 1.01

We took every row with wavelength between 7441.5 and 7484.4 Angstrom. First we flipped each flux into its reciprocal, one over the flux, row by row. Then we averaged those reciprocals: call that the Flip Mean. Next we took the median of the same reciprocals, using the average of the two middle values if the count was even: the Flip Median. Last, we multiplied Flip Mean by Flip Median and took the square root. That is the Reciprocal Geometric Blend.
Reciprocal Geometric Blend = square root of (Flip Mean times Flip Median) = 0.5341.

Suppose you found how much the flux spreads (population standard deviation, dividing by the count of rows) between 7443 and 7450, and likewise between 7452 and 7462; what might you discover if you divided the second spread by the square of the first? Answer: 10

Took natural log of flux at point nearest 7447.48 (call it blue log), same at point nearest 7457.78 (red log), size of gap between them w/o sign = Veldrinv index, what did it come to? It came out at 0.051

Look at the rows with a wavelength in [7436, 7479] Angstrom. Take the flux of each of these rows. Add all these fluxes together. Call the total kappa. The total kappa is 47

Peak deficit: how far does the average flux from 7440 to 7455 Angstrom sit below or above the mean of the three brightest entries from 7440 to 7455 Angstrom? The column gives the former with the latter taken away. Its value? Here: -0.09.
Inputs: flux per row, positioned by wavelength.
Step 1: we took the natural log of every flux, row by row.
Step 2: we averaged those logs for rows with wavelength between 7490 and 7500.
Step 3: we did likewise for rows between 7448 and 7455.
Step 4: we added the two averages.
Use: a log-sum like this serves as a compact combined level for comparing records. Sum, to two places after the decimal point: 1.21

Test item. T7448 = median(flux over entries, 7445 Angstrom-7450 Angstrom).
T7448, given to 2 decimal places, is 1.77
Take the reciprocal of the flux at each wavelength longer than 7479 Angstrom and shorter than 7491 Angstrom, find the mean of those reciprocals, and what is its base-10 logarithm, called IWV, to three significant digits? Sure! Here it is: -0.264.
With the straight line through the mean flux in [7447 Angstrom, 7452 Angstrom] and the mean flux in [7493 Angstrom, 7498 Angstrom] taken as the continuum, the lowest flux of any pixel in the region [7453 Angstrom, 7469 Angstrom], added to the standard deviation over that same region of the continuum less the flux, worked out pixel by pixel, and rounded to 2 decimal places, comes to 1.86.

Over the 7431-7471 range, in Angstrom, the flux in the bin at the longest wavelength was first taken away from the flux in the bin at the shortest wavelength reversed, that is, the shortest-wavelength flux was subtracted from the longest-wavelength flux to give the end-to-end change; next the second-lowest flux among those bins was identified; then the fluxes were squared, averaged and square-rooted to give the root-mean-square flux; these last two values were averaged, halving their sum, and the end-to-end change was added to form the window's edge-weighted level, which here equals 1.84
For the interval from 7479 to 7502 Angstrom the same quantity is 1.76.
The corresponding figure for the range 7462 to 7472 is 1.86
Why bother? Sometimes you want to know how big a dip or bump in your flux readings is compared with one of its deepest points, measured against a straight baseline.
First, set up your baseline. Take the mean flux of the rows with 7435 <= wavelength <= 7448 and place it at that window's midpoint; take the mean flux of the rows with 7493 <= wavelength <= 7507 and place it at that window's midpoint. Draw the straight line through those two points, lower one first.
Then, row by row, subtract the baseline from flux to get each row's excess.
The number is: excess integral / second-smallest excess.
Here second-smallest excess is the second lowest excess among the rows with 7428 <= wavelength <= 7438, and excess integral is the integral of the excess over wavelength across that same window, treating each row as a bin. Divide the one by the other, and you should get 17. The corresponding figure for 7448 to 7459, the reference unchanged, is -10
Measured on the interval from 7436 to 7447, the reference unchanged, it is 0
